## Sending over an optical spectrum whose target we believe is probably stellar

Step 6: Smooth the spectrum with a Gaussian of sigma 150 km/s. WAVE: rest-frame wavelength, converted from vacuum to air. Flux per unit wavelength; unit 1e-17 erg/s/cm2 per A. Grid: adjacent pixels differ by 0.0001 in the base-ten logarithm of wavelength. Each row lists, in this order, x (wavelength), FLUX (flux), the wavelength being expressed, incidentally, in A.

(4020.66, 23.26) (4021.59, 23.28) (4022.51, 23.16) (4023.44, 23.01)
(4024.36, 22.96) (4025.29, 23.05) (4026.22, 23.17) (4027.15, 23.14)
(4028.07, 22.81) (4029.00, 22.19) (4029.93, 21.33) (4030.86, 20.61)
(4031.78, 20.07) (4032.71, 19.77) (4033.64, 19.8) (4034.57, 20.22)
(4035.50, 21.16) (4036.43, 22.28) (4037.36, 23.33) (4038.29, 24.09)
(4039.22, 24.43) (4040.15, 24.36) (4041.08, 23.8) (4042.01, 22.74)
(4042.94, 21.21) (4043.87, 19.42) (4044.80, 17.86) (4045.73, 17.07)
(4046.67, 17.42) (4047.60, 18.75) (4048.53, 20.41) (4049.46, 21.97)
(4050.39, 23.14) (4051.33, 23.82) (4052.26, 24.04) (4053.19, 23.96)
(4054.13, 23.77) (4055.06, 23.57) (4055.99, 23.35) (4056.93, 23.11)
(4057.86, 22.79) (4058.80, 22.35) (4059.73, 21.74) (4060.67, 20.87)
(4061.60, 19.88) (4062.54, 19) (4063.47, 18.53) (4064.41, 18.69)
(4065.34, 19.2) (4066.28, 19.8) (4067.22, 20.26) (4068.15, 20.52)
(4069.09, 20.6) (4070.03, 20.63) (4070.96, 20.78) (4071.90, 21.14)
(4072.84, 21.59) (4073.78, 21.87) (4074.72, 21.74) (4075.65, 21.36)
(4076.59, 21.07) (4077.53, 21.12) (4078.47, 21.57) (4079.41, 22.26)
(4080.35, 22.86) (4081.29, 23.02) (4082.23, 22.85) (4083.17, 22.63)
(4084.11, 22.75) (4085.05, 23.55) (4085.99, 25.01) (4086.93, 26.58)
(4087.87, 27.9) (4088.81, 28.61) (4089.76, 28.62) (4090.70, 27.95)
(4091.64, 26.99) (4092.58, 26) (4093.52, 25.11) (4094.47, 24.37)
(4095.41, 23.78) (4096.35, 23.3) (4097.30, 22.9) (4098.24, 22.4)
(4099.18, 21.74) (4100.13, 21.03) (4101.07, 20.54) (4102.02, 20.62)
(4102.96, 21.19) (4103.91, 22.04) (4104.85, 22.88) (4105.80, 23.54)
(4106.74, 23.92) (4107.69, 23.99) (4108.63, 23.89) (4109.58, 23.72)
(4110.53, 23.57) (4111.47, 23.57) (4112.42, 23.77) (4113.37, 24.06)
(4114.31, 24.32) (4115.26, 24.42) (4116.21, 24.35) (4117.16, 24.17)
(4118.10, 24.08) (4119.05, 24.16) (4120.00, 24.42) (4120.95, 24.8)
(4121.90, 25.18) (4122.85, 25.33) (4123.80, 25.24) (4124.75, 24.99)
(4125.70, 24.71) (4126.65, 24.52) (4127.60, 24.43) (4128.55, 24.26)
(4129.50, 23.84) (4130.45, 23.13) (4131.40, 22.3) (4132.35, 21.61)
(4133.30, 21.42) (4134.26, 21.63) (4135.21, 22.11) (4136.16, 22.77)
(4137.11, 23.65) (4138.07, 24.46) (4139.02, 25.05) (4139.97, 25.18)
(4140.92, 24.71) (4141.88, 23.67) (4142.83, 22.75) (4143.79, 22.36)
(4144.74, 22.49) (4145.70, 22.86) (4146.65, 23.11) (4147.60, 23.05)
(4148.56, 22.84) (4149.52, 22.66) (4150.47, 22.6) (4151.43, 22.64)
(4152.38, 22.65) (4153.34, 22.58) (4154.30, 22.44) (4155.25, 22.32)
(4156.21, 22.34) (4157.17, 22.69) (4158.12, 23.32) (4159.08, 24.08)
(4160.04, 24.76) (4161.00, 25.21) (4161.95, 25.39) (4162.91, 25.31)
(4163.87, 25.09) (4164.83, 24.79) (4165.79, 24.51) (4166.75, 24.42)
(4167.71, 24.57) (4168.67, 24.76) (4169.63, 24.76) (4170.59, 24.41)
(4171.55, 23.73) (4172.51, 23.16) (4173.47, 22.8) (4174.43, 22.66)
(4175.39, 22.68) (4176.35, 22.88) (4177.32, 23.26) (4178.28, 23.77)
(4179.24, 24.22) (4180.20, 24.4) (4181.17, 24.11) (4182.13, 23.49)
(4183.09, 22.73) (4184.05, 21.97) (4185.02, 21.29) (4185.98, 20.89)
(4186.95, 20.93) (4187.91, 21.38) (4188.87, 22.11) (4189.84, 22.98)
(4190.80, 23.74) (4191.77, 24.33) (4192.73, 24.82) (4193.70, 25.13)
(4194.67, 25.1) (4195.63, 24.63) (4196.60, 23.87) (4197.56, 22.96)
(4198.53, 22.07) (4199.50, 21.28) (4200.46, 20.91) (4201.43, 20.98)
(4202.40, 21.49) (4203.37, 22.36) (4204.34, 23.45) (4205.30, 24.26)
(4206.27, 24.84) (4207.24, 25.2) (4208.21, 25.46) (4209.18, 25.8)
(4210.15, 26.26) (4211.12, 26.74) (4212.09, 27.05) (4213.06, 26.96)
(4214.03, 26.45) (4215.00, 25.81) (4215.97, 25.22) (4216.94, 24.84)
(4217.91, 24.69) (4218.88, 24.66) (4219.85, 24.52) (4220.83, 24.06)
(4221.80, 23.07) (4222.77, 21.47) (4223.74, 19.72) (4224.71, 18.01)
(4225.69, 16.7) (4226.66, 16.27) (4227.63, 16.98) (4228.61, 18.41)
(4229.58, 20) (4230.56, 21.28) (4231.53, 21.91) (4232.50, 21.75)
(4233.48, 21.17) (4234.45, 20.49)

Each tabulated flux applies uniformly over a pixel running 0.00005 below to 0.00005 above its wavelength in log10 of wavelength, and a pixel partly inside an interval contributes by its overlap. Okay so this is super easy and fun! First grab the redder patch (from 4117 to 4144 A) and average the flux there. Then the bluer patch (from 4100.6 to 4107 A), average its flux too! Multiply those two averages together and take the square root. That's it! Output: 22.9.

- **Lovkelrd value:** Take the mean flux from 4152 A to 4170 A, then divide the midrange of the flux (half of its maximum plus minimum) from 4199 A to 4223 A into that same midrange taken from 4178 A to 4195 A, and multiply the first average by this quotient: 23.0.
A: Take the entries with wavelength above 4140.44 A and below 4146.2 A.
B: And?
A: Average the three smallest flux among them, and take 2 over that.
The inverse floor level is 0.089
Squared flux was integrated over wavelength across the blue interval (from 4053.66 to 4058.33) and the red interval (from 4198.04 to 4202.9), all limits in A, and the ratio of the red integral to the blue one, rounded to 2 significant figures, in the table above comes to 0.87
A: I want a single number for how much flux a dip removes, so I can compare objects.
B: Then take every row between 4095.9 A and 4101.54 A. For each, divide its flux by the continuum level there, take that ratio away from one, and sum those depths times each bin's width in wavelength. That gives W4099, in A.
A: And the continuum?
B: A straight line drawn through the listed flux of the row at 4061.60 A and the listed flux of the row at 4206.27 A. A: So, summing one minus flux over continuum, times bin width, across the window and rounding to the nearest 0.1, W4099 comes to -0.2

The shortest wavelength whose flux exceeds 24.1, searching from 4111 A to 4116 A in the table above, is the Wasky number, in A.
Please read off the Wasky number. 4114.31 A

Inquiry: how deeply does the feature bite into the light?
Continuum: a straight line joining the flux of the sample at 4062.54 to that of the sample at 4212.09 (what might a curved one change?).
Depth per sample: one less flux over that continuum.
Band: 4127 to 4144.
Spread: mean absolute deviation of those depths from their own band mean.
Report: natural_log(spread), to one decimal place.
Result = -3.1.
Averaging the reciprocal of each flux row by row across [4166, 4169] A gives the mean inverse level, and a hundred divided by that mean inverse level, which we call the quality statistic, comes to 2458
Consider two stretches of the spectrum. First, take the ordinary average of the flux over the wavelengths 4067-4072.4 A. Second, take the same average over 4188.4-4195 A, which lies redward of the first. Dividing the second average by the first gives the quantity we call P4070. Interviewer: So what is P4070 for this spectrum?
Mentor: 1.16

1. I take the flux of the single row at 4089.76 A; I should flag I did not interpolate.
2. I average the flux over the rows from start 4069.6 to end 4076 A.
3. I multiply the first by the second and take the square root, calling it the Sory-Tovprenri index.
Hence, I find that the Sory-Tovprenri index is 24.7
